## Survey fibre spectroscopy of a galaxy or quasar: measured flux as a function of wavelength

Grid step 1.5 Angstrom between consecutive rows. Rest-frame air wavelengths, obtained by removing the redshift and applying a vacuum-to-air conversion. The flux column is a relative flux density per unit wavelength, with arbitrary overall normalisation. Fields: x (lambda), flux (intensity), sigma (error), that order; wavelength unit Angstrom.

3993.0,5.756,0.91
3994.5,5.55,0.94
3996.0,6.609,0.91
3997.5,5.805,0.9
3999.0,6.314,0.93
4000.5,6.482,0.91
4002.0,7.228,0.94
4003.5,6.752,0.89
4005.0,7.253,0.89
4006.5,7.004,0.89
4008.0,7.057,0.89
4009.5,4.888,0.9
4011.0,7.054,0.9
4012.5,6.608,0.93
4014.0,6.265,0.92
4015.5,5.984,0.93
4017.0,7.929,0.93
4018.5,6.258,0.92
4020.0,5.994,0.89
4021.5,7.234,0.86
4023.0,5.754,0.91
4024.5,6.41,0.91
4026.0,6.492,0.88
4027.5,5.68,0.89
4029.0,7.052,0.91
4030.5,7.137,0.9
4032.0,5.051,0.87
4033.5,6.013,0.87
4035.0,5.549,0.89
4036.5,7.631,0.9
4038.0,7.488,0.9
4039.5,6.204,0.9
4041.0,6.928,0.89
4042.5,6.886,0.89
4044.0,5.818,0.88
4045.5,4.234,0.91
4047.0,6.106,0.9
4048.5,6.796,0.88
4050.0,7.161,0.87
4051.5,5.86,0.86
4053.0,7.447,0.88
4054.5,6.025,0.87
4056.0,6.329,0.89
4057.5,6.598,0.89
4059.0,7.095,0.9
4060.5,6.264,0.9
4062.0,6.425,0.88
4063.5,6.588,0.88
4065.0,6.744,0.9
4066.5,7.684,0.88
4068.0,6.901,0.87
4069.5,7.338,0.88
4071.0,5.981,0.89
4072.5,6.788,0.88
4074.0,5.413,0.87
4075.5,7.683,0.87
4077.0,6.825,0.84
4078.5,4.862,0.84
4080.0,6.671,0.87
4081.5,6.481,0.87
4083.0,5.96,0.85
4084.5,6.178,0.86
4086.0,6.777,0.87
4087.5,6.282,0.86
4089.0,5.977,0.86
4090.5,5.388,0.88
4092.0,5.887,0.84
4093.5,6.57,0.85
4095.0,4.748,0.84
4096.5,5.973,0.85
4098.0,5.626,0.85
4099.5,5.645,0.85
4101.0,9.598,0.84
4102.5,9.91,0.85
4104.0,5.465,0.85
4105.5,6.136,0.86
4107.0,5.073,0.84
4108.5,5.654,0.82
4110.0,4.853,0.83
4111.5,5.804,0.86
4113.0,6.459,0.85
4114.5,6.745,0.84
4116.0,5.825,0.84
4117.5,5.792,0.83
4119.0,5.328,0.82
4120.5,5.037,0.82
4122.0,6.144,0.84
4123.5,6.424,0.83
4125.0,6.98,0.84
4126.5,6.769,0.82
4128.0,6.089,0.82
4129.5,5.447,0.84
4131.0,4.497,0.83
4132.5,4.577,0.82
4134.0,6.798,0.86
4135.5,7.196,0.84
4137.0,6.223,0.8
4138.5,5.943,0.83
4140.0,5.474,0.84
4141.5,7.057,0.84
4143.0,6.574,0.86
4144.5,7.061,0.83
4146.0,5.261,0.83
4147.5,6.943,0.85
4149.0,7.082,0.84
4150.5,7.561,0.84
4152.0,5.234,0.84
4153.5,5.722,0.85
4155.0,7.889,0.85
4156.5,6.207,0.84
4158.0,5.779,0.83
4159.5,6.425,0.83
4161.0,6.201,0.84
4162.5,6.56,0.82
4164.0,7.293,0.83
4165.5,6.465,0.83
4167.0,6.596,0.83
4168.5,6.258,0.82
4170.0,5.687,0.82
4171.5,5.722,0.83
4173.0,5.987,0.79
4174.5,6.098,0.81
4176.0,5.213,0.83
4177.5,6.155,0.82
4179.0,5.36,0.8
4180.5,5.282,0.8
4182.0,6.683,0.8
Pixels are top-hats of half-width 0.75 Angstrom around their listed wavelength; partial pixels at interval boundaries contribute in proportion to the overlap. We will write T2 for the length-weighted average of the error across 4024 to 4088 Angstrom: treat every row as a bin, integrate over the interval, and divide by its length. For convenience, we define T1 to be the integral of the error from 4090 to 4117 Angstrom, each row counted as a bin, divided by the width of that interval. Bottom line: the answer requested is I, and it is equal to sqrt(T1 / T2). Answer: 0.98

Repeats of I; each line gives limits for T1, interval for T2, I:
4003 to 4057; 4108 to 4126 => 1.03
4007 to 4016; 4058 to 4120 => 1.03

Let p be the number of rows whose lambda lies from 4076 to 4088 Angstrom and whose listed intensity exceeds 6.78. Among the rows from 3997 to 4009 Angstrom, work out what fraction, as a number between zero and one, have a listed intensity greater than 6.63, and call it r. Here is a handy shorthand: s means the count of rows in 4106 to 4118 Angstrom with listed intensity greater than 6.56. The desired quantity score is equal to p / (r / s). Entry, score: 2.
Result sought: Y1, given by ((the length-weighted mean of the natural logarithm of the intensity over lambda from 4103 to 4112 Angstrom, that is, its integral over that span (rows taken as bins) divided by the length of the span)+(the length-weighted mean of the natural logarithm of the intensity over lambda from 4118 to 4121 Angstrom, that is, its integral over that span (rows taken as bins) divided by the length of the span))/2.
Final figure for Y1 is 1.69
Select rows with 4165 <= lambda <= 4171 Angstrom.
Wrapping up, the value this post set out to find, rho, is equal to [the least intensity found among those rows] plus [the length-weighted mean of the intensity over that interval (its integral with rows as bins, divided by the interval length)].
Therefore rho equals 11.9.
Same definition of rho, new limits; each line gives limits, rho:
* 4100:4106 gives 13.2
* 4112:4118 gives 12.0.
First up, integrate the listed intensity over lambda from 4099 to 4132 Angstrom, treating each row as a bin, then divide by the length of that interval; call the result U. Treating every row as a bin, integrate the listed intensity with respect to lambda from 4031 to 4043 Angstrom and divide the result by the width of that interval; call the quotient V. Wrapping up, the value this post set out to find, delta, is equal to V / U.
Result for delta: 1.05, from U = 6.16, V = 6.47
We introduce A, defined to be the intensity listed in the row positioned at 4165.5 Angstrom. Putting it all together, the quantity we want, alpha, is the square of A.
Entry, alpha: 41.8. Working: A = 6.465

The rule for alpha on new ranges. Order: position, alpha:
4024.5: 41.1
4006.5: 49.1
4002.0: 52.2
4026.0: 42.1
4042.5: 47.4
